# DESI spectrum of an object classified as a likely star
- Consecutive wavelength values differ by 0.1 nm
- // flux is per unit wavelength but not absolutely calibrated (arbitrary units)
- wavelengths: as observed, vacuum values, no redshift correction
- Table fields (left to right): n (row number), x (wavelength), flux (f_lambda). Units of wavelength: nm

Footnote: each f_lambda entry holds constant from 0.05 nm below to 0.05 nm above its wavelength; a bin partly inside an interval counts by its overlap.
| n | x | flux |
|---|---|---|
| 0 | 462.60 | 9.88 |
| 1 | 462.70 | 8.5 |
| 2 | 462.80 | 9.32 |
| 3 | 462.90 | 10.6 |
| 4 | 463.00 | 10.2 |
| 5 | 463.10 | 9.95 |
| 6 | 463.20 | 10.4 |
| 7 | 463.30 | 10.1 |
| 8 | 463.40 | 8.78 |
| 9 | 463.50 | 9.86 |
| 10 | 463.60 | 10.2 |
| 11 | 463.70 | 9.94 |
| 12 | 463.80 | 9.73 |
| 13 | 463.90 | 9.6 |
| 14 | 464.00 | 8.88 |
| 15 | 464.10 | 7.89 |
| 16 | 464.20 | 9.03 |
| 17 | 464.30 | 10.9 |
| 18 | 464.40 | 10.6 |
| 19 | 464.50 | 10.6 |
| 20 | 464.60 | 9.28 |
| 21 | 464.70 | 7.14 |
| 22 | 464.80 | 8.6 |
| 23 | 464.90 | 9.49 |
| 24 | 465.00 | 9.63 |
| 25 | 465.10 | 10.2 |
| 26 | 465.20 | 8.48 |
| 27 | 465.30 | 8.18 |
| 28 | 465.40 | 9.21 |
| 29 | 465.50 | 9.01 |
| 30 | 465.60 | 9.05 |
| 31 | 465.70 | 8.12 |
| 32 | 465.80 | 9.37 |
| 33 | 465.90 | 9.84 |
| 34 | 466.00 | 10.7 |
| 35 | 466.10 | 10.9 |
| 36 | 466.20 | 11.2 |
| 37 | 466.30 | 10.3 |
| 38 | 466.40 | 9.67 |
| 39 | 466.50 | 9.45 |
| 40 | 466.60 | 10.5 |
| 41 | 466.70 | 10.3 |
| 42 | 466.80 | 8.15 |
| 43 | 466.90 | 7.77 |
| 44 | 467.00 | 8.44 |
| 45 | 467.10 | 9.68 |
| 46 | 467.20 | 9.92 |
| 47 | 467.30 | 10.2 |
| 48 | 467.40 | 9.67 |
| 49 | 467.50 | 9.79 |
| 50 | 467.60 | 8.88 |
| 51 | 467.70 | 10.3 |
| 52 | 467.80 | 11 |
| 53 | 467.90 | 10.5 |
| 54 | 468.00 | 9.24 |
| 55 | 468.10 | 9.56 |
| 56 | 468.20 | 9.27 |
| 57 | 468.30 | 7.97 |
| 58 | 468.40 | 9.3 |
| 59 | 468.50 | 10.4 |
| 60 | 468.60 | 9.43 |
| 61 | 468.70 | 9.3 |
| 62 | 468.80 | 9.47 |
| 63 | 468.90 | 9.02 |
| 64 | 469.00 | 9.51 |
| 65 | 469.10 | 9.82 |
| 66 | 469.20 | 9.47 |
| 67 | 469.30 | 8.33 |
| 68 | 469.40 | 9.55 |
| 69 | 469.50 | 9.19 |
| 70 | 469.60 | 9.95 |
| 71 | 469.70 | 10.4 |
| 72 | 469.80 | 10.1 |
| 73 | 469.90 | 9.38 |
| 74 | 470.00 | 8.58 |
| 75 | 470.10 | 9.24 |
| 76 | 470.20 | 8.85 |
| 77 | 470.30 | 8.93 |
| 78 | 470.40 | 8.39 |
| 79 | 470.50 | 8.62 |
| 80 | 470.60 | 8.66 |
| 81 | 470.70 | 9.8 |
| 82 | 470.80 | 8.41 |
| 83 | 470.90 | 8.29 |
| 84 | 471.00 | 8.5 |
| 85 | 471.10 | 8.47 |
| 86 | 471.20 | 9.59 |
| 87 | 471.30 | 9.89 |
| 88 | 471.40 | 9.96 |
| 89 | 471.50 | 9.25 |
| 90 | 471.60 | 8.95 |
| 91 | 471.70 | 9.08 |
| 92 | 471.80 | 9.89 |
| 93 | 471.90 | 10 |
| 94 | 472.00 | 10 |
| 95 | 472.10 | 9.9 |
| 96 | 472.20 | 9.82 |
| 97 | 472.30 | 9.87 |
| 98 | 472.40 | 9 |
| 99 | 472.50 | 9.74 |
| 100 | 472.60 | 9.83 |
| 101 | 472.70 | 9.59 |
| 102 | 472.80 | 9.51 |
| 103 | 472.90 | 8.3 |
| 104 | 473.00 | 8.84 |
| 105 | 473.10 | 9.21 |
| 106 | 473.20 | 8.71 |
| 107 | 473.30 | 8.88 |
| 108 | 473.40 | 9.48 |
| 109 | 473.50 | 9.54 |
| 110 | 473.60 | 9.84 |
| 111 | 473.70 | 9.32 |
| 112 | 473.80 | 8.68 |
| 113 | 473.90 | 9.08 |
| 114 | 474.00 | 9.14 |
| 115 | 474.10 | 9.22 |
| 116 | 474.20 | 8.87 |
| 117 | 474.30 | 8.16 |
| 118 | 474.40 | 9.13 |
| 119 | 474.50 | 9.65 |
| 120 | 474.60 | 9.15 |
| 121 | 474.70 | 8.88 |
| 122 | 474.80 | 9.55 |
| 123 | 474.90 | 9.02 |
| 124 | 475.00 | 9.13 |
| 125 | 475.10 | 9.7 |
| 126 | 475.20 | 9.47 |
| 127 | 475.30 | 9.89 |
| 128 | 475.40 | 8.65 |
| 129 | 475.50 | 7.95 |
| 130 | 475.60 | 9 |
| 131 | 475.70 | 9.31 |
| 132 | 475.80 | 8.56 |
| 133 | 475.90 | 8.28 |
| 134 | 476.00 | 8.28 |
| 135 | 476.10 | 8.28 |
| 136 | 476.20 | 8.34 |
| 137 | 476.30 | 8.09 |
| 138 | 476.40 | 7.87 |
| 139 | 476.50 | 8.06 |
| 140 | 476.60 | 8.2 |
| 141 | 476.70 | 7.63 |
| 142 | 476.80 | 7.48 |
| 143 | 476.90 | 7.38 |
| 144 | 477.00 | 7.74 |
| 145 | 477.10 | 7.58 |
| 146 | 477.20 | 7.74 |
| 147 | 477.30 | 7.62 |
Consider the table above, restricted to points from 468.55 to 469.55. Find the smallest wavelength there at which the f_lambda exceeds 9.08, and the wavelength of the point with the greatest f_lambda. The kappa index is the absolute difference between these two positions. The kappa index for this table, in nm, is 0.50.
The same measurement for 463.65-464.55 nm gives 0.60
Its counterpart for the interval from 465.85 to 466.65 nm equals 0.30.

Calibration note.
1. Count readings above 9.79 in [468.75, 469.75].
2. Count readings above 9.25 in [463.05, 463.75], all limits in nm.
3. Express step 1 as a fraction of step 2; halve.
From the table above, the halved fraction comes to 0.250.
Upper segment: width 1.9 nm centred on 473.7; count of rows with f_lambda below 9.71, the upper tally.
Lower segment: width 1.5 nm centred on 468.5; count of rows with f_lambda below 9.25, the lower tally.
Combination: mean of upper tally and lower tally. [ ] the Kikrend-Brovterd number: 10.5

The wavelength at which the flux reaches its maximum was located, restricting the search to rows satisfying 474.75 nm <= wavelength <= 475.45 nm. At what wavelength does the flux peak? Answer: 475.30 nm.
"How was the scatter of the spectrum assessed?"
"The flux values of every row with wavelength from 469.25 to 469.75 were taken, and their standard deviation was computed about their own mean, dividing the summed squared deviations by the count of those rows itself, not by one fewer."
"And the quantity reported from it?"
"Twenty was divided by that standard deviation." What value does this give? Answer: 28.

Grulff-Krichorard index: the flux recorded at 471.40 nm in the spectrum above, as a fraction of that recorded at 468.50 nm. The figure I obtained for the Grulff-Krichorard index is 0.96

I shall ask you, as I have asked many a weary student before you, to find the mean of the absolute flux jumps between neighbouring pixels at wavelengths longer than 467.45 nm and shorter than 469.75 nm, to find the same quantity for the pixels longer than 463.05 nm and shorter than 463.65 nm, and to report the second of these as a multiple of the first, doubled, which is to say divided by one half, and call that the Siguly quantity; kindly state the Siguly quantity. 1.9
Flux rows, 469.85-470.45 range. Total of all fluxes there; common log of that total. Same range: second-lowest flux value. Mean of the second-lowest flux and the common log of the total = 5.15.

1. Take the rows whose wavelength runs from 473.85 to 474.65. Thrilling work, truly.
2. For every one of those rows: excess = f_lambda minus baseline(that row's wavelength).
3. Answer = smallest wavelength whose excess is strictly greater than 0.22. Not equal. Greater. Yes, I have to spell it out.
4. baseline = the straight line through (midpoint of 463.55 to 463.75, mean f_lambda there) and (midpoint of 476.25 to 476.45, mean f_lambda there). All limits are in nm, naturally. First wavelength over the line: 473.90 nm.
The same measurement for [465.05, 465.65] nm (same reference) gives 465.10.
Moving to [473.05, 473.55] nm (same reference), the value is 473.10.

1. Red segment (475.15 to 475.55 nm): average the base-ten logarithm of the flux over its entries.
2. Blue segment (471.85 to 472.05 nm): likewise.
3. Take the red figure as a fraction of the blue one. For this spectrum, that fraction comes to 0.95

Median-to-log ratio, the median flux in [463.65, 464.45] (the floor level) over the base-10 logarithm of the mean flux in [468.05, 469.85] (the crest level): 9.9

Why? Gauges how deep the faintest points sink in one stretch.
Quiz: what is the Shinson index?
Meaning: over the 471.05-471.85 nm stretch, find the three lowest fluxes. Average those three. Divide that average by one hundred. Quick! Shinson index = 0.0883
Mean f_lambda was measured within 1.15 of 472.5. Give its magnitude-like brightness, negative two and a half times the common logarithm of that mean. -2.44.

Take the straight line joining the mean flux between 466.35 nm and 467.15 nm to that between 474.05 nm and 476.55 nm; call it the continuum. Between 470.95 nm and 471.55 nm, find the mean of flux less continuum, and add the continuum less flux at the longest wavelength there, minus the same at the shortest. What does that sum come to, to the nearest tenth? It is -0.5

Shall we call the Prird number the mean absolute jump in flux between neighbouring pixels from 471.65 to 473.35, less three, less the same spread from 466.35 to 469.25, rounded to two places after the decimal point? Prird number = -3.31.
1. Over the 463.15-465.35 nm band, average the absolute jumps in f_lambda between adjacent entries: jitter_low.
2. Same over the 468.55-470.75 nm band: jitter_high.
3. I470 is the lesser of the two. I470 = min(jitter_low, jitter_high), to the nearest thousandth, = 0.511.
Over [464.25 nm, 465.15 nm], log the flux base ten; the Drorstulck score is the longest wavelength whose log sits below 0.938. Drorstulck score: 464.80 nm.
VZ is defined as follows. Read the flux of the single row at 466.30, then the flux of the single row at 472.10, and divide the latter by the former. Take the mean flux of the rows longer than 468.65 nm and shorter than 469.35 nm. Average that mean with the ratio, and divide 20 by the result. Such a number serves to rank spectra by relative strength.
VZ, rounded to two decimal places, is 3.91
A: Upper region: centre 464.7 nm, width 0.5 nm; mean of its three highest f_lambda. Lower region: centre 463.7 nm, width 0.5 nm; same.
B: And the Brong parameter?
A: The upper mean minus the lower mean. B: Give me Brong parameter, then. -0.21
